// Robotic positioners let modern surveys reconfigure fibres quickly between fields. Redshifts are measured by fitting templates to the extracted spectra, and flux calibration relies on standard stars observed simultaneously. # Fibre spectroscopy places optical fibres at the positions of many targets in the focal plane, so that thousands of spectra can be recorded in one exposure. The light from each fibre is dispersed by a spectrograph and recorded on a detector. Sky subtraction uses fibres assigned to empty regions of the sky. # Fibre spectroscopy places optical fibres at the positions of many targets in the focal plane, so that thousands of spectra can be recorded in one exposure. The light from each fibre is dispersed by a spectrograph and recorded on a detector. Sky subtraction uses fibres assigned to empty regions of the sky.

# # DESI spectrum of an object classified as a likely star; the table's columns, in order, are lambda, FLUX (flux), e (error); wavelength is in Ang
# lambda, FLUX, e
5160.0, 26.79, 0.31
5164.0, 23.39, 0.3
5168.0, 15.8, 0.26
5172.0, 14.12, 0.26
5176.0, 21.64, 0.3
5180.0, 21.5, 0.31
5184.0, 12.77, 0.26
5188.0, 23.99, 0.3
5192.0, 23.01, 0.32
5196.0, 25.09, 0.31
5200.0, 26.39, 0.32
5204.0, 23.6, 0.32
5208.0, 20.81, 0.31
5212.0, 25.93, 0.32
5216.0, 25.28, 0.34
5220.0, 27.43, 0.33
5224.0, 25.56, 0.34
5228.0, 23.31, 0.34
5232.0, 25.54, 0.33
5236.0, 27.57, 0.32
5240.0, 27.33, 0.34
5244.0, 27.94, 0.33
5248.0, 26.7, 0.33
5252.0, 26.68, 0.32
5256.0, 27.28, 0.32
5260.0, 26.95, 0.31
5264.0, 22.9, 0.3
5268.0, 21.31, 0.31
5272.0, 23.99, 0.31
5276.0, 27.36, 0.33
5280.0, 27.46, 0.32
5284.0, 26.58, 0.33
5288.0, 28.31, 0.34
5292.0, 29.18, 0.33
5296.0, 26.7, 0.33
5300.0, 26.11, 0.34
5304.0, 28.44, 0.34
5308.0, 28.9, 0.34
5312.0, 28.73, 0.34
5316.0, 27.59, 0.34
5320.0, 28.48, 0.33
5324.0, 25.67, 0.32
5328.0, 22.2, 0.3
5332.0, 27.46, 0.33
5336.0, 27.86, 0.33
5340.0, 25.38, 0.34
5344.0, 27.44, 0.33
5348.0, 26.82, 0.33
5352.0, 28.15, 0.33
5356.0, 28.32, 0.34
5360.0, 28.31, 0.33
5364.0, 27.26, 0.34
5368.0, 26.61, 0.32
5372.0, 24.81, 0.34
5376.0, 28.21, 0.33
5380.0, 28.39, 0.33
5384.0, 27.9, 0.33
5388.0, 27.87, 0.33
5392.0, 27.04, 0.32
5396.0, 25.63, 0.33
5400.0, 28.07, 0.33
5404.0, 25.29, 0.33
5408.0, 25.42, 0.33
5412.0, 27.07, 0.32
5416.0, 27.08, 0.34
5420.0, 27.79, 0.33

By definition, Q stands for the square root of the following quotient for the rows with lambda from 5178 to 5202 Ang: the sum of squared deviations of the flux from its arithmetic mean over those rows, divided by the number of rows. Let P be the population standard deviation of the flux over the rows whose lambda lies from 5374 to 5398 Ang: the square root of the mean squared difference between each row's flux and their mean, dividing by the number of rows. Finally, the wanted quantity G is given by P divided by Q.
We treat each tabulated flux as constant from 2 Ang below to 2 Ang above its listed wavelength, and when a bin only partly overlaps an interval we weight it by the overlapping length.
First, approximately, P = 0.9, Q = 4.5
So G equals 0.2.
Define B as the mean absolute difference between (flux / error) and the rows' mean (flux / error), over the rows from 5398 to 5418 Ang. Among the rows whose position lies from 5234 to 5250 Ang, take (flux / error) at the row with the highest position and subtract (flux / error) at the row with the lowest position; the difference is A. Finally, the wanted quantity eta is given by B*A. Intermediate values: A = -5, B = 3.4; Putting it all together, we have -18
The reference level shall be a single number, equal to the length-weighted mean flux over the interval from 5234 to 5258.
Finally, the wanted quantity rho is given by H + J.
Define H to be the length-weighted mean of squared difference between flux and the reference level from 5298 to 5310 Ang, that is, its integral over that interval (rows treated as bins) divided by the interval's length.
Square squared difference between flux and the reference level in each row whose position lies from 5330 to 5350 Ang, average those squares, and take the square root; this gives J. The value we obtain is 3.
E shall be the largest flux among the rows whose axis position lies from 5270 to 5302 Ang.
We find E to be 29.18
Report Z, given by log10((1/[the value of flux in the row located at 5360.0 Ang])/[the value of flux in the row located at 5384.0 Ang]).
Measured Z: -2.90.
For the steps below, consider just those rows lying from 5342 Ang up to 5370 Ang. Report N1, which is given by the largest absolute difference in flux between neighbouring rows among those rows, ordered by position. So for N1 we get 1.3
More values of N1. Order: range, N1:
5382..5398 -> 1.4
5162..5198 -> 11.2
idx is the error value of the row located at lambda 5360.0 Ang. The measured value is 0.330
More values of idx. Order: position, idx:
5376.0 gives 0.330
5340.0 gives 0.340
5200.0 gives 0.320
